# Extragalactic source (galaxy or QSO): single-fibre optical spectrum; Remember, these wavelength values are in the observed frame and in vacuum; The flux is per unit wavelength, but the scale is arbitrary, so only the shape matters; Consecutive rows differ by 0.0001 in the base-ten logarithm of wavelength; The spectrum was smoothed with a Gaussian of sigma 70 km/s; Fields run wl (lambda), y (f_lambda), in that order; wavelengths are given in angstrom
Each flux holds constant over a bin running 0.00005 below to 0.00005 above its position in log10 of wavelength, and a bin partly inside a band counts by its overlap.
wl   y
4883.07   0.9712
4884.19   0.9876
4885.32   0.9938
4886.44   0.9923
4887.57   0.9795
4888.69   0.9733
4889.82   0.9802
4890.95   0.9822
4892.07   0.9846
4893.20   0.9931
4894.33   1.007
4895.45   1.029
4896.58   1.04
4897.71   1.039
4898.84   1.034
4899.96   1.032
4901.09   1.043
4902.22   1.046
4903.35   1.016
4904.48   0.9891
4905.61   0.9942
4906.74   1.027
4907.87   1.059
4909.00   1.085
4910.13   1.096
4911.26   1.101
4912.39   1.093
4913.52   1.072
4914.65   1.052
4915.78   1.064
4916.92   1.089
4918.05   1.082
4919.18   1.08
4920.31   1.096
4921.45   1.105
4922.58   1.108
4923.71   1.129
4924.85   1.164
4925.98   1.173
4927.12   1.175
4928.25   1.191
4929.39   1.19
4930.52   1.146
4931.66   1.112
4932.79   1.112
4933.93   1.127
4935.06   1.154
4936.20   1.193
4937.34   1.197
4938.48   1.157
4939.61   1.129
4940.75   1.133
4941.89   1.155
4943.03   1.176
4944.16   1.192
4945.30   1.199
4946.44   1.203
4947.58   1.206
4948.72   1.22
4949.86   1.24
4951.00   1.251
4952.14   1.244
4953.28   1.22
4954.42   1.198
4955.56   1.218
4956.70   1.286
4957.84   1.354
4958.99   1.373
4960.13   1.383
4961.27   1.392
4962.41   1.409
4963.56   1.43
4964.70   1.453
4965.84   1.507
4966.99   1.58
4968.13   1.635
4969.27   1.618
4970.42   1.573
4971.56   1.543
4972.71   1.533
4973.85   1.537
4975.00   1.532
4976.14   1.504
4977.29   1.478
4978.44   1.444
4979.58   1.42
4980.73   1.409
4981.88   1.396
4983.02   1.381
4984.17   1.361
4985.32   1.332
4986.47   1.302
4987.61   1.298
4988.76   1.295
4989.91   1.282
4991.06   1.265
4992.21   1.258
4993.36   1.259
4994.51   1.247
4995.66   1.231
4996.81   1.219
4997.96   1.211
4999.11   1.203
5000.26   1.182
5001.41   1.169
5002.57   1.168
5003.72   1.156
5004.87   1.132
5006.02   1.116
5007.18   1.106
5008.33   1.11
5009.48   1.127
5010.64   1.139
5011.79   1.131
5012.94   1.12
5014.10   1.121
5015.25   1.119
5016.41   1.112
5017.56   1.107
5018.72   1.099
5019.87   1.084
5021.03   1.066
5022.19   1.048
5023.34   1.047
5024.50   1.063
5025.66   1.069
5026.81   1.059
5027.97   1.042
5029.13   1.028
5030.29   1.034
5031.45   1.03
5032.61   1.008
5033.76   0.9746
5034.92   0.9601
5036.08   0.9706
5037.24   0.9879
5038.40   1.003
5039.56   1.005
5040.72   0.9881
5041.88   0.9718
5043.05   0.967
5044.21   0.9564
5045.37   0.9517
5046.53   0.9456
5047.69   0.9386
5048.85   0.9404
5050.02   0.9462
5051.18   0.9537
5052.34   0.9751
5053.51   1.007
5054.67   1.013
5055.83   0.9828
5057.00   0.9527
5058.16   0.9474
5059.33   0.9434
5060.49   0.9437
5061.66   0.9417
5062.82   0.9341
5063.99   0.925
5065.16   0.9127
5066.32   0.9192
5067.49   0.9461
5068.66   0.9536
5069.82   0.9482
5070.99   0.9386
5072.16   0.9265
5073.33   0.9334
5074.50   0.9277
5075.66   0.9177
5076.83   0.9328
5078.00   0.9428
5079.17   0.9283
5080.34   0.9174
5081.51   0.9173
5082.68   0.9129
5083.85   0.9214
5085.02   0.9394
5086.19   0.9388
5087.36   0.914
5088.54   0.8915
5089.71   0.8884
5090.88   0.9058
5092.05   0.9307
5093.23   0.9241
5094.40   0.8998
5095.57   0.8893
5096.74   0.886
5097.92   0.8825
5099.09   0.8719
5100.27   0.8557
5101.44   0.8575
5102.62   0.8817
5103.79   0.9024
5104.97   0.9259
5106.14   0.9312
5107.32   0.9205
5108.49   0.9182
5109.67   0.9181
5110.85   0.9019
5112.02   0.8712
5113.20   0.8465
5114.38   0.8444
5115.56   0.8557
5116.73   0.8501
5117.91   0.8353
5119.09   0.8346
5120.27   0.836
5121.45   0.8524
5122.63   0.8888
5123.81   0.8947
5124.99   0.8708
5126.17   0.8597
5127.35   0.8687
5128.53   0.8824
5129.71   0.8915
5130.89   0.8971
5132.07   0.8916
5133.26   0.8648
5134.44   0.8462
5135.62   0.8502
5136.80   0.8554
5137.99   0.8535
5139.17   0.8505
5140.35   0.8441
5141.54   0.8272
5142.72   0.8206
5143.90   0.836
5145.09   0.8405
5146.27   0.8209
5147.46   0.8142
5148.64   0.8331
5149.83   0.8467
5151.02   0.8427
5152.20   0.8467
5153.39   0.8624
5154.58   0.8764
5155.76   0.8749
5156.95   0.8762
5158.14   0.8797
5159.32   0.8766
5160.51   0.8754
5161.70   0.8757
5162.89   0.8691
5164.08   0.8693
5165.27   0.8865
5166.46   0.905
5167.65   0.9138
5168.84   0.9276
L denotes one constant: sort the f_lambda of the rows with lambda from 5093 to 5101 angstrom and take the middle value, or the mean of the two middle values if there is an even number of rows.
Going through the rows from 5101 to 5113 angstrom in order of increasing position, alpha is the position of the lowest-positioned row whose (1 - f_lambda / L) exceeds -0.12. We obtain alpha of 5101.44 angstrom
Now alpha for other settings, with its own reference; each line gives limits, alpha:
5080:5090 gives 5080.34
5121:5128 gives 5121.45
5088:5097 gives 5088.54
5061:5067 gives 5061.66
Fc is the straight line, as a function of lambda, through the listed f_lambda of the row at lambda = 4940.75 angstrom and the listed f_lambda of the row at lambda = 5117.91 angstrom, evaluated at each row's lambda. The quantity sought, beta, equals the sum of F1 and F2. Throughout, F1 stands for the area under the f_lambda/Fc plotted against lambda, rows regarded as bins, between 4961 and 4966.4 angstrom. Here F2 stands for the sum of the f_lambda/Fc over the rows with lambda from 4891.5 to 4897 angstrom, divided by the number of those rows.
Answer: 8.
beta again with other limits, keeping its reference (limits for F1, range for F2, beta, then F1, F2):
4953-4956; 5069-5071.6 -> 4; 3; 1.03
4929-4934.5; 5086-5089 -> 6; 5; 1.03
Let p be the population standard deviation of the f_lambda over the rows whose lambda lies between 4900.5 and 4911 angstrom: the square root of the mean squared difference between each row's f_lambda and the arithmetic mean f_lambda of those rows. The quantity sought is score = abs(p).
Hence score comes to 0.035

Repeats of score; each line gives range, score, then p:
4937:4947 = 0.027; 0.027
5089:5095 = 0.016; 0.016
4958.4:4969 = 0.087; 0.087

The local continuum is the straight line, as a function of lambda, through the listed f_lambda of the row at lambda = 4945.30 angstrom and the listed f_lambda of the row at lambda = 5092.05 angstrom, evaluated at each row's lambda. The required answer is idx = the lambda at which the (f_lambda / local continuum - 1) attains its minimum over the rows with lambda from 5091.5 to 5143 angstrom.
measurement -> 5100.27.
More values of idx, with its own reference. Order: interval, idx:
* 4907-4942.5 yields 4907.87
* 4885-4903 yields 4888.69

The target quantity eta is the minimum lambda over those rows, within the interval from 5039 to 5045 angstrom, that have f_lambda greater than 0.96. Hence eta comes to 5039.56 angstrom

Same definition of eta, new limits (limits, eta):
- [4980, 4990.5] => 4980.73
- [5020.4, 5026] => 5021.03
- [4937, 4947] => 4937.34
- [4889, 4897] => 4889.82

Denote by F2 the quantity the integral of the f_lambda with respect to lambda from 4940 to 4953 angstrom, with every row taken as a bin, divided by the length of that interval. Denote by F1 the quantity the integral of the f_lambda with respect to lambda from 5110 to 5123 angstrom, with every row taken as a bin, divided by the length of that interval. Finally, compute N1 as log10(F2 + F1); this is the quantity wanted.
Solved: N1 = 0.31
